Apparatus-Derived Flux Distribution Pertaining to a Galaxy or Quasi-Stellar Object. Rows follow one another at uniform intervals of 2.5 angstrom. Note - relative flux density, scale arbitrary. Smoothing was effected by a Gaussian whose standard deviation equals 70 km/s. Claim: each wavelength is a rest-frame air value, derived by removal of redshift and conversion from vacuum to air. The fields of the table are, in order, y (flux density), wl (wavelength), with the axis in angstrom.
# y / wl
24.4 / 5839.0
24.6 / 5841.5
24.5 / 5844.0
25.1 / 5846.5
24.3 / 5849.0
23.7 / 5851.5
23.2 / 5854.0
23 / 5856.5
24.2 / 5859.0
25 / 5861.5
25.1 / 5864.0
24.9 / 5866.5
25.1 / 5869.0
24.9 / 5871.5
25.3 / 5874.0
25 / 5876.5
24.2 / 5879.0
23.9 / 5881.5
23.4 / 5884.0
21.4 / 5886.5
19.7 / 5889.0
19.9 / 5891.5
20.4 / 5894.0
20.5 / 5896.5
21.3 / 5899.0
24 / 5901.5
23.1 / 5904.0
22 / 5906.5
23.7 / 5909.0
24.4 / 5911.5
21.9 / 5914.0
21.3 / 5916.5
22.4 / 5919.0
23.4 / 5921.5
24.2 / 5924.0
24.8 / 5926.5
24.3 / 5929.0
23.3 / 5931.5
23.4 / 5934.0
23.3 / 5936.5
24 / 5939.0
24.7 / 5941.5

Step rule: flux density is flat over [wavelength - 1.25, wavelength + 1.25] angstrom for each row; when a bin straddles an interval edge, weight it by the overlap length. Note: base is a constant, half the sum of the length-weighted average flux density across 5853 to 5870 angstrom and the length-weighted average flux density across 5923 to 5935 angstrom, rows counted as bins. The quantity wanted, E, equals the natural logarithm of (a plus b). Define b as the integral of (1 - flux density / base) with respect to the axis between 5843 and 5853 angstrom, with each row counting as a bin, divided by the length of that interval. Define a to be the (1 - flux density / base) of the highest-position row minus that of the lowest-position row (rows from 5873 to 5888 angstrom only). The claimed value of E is -1.87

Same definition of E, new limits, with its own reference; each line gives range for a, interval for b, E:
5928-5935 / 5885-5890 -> -1.72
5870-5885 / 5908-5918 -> -2.12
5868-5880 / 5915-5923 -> -2.20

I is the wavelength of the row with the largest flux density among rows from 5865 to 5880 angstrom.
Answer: 5874.0 angstrom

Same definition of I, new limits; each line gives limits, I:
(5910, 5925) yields 5911.5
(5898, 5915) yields 5911.5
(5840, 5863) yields 5846.5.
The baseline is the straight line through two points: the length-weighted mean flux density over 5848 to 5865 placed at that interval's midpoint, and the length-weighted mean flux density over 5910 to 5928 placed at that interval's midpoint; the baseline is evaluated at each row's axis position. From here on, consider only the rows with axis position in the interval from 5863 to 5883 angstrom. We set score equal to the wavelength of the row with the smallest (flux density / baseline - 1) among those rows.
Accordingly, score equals 5881.5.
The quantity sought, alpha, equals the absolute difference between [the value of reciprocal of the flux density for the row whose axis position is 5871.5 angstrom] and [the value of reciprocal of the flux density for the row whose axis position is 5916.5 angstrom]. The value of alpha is 0.0068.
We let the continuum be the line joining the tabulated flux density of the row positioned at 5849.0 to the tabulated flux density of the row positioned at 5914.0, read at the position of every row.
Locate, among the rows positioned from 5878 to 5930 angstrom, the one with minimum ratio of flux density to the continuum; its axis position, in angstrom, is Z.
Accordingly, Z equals 5889.0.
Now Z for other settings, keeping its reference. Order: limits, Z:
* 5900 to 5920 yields 5916.5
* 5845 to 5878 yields 5856.5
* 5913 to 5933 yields 5916.5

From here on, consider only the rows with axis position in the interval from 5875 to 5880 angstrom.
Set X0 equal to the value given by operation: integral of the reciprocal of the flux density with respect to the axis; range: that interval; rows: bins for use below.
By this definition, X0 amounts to 0.203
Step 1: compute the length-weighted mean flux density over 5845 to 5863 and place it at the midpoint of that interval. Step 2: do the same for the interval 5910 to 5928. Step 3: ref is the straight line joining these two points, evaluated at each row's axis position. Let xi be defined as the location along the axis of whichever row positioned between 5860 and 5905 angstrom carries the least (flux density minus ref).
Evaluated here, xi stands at 5889.0 angstrom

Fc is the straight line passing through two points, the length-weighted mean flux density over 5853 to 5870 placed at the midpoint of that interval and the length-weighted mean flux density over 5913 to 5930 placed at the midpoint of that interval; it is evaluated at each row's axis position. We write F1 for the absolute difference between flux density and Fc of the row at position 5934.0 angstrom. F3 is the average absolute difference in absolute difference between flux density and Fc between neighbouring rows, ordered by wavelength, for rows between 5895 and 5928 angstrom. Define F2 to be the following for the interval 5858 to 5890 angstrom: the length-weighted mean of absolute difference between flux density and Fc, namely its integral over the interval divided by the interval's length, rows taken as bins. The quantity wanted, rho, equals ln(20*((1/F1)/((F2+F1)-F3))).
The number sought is 4.2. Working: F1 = 0.5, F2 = 1.01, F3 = 0.84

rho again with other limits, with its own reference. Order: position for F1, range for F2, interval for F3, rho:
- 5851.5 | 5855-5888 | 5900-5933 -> 3.2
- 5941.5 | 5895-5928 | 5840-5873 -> 1.3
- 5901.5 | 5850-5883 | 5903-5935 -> 4.7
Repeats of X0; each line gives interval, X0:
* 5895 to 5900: 0.240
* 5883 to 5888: 0.226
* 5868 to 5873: 0.200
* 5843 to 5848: 0.202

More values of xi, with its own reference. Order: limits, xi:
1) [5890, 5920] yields 5891.5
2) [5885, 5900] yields 5889.0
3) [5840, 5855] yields 5854.0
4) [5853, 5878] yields 5856.5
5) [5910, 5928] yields 5916.5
